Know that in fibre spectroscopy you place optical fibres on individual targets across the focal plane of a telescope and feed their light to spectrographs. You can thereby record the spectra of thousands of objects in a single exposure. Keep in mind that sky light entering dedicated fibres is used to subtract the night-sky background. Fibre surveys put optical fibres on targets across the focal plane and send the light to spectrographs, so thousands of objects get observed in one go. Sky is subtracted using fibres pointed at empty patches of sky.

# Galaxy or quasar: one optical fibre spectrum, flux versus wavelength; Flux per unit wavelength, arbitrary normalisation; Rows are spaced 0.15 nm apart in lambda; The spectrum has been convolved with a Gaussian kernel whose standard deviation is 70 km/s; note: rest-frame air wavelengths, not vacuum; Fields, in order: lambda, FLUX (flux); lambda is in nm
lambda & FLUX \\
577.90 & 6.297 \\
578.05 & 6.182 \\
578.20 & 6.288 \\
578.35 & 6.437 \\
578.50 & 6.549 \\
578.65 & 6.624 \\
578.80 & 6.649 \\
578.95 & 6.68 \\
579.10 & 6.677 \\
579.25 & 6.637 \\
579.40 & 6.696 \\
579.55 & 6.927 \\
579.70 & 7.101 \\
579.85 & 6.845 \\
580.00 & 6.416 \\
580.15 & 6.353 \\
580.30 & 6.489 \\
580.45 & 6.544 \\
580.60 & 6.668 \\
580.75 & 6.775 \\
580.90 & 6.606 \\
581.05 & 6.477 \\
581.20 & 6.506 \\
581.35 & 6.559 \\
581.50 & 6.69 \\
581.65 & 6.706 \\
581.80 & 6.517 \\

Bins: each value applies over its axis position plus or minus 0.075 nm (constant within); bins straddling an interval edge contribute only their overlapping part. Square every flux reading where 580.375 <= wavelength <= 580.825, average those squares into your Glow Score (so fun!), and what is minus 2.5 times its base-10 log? -4.12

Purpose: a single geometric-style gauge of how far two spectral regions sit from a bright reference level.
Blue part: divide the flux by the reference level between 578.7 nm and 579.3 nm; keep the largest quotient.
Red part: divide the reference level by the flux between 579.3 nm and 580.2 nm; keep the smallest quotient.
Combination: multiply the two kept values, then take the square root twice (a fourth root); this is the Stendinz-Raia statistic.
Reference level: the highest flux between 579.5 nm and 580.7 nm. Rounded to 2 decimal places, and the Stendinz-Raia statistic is 0.98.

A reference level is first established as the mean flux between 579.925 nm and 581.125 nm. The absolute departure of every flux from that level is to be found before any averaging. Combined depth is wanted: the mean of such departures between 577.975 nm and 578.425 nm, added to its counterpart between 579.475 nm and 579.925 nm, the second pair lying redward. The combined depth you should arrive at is 0.66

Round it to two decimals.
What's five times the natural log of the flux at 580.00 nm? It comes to 9.29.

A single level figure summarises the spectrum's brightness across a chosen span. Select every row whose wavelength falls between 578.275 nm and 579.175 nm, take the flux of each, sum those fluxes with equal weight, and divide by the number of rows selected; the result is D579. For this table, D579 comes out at 6.60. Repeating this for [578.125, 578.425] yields 6.36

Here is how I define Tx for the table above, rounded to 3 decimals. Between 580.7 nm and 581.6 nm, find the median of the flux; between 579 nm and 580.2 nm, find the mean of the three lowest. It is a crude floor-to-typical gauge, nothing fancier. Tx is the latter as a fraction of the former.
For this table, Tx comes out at 0.983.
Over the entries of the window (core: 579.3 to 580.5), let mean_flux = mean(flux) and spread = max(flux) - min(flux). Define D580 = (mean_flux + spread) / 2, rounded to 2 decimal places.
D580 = 3.71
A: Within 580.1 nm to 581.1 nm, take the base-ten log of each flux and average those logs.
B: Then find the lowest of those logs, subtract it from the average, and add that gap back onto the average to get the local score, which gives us 0.831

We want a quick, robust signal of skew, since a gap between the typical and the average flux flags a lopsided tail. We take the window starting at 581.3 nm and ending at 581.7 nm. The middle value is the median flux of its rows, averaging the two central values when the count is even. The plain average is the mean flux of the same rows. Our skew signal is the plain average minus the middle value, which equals -0.04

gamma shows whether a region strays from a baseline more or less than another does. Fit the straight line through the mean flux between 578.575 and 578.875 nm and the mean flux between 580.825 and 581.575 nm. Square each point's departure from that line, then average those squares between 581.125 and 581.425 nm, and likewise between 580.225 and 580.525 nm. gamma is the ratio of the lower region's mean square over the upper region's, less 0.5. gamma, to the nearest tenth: 2.8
